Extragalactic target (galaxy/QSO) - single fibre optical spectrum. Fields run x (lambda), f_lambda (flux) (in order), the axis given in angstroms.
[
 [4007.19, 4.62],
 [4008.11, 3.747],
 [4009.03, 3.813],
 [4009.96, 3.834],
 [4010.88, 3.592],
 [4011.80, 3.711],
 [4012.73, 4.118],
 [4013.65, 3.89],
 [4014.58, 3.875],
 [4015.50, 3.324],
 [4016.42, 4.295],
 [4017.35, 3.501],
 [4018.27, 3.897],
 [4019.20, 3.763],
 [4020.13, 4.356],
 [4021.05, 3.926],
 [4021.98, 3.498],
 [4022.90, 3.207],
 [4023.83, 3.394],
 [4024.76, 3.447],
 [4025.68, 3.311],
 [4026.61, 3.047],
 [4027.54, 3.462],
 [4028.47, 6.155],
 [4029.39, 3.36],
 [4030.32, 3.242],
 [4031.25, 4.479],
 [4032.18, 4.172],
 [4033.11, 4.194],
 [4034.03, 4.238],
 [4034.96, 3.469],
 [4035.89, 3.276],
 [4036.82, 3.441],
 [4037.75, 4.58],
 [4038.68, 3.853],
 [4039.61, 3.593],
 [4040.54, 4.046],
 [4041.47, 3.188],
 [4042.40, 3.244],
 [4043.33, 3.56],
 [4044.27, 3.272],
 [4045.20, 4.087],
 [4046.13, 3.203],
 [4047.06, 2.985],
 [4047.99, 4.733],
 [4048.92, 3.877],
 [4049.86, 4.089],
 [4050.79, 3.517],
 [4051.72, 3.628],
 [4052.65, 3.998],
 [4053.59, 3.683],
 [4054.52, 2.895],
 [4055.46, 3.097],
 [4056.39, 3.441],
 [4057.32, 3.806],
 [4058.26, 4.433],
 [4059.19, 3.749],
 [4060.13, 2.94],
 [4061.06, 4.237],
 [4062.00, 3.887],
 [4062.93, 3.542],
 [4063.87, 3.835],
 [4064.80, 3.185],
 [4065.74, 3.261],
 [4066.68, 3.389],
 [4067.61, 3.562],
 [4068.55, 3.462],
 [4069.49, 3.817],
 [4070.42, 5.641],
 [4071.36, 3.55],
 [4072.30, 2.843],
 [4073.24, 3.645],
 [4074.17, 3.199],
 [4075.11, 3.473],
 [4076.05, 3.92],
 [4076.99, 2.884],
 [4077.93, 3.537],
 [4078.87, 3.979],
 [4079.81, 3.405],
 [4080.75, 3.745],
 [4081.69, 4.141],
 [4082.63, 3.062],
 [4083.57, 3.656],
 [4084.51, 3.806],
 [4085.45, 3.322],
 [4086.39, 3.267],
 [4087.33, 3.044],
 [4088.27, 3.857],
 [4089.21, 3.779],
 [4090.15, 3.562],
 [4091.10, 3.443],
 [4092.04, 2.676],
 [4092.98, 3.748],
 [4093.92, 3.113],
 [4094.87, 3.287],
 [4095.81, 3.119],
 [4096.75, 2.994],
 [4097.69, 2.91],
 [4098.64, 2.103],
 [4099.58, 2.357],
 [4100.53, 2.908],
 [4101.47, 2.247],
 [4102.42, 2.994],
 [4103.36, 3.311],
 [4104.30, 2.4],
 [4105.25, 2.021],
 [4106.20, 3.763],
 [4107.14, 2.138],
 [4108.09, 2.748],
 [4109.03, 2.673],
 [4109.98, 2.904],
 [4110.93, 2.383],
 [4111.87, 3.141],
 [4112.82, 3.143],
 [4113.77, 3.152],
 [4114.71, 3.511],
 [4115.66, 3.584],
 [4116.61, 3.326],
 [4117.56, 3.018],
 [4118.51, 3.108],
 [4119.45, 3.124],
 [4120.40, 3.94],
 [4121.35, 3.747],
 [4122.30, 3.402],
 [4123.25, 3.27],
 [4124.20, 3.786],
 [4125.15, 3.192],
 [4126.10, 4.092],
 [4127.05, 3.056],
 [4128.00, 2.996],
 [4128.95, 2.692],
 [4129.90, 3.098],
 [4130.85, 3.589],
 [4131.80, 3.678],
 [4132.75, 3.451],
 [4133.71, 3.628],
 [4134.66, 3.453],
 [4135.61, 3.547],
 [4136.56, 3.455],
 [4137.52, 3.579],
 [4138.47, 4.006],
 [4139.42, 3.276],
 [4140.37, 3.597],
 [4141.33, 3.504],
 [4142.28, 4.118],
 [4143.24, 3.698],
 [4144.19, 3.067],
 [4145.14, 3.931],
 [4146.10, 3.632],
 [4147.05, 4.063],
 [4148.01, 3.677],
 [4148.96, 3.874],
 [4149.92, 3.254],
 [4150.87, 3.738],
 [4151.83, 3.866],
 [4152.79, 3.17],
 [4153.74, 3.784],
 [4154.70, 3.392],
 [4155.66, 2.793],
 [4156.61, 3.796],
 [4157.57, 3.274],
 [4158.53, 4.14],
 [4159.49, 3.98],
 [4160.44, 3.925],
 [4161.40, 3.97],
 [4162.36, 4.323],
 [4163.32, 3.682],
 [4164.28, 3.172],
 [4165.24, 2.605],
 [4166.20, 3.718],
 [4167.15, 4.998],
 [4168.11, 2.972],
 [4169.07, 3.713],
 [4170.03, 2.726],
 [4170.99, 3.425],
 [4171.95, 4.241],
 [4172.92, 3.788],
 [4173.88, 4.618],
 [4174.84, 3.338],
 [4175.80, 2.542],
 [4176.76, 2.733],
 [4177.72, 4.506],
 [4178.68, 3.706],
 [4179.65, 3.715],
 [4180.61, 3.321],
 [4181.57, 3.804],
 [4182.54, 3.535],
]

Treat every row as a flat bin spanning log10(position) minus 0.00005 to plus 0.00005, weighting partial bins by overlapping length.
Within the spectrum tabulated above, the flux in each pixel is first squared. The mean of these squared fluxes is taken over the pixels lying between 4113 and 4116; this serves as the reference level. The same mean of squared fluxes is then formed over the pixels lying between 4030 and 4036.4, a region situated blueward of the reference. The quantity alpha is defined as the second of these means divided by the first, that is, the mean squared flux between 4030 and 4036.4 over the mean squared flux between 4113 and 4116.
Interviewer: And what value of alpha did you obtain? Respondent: 1.3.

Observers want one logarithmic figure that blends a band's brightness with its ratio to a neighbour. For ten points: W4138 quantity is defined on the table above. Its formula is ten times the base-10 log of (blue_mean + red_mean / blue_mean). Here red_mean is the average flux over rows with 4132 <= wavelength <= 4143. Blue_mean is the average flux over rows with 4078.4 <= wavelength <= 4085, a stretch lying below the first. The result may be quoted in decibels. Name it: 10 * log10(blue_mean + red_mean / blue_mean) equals 6.69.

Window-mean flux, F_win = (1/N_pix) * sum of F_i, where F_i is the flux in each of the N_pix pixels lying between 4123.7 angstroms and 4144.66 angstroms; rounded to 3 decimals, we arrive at 3.480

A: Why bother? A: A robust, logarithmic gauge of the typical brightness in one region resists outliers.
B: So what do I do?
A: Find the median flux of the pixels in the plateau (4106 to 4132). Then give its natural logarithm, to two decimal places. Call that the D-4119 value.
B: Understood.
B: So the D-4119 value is 1.15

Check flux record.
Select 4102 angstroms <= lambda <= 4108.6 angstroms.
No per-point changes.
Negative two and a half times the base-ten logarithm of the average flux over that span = -1.11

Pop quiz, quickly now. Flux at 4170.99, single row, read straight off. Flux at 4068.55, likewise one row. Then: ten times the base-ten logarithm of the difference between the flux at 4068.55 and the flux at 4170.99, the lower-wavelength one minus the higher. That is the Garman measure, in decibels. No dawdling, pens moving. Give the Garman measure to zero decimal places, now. -14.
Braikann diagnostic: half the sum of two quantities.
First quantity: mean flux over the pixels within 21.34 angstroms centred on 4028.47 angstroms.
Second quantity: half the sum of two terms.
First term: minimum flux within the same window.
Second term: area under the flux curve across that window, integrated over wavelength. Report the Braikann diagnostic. 23.0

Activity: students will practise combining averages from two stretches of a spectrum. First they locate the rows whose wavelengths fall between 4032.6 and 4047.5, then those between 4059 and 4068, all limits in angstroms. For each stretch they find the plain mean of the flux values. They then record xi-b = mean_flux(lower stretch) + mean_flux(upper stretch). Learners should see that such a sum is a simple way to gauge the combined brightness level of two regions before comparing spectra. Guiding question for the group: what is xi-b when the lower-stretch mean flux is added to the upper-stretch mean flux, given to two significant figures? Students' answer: 7.2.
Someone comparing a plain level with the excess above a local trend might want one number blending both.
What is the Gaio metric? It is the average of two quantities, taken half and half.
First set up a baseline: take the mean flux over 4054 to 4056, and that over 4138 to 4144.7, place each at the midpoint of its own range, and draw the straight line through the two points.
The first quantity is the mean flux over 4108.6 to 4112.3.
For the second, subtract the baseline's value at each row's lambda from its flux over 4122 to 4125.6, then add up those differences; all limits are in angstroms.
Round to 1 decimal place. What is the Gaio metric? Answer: 1.2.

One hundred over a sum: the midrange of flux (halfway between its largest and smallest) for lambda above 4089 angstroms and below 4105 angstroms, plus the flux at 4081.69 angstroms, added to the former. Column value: 14.1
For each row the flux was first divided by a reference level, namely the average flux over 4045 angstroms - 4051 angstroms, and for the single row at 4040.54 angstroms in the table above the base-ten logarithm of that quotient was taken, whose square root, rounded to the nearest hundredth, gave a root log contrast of 0.17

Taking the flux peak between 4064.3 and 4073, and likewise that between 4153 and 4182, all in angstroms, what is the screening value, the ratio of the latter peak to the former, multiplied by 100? 88.6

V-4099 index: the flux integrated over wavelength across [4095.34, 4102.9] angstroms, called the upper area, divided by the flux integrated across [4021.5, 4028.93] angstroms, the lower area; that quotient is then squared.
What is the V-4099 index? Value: 0.56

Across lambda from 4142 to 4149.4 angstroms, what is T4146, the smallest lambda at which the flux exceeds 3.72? 4142.28 angstroms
